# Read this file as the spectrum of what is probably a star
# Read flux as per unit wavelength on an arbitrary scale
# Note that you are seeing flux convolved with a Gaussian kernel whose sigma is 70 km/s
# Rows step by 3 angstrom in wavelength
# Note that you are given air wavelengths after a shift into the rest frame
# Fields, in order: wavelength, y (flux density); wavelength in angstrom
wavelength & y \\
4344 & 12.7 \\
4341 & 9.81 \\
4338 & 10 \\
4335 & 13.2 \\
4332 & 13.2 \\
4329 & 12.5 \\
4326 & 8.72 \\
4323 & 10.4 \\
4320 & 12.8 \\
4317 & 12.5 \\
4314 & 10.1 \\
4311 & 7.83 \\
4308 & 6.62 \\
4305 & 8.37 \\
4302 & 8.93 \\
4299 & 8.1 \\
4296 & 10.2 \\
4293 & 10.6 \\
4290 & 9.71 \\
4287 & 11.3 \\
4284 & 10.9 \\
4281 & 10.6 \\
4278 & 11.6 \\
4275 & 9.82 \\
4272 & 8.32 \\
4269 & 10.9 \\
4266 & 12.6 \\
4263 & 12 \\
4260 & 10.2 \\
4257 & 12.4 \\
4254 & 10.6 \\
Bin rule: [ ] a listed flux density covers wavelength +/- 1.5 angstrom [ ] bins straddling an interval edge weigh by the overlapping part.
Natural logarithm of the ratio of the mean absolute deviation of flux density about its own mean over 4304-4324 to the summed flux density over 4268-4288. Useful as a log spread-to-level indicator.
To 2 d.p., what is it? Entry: -3.66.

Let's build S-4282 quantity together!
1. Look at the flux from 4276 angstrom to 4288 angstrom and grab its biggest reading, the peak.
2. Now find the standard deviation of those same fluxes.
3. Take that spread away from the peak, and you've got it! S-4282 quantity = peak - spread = 11.2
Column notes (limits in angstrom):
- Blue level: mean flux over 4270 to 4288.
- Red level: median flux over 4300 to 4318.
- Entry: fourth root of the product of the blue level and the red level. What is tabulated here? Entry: 3.08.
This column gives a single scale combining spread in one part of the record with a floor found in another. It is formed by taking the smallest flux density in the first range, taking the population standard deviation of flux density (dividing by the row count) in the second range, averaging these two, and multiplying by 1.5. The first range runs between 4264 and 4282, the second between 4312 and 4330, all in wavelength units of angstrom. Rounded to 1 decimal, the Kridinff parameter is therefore 7.4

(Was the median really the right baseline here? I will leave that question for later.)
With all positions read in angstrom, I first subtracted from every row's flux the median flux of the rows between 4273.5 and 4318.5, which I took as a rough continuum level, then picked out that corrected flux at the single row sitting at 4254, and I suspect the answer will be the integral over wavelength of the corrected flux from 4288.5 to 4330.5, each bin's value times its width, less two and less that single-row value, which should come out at -15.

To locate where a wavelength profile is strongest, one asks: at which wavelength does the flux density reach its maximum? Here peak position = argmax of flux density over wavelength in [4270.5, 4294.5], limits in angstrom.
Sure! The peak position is 4278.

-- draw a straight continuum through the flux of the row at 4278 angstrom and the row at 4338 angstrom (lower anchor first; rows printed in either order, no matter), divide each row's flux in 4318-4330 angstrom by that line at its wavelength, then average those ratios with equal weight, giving 1.07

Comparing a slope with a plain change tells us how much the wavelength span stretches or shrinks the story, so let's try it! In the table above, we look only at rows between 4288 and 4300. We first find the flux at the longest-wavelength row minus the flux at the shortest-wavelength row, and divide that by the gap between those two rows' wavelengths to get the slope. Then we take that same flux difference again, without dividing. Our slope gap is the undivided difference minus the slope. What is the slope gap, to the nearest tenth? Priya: -1.4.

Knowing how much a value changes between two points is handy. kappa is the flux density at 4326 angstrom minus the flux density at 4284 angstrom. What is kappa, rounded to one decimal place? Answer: -2.2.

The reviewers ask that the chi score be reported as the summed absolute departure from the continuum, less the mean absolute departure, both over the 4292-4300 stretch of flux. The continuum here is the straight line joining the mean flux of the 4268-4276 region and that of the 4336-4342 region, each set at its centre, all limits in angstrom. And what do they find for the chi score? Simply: 2.0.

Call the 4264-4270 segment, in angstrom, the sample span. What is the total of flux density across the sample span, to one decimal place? 23.5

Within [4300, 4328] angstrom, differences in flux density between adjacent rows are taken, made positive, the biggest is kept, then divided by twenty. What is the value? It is 0.120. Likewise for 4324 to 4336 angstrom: 0.189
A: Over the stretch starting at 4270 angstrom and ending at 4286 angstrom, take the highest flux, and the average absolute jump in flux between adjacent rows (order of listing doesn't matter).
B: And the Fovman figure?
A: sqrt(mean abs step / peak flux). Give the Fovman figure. 0.31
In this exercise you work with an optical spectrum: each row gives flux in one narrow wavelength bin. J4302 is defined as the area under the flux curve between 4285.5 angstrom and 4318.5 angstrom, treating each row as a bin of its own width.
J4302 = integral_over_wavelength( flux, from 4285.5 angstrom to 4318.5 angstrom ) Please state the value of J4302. 313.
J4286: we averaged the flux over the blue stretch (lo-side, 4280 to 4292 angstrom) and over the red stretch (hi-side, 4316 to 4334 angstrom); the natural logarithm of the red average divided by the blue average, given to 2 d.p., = 0.10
